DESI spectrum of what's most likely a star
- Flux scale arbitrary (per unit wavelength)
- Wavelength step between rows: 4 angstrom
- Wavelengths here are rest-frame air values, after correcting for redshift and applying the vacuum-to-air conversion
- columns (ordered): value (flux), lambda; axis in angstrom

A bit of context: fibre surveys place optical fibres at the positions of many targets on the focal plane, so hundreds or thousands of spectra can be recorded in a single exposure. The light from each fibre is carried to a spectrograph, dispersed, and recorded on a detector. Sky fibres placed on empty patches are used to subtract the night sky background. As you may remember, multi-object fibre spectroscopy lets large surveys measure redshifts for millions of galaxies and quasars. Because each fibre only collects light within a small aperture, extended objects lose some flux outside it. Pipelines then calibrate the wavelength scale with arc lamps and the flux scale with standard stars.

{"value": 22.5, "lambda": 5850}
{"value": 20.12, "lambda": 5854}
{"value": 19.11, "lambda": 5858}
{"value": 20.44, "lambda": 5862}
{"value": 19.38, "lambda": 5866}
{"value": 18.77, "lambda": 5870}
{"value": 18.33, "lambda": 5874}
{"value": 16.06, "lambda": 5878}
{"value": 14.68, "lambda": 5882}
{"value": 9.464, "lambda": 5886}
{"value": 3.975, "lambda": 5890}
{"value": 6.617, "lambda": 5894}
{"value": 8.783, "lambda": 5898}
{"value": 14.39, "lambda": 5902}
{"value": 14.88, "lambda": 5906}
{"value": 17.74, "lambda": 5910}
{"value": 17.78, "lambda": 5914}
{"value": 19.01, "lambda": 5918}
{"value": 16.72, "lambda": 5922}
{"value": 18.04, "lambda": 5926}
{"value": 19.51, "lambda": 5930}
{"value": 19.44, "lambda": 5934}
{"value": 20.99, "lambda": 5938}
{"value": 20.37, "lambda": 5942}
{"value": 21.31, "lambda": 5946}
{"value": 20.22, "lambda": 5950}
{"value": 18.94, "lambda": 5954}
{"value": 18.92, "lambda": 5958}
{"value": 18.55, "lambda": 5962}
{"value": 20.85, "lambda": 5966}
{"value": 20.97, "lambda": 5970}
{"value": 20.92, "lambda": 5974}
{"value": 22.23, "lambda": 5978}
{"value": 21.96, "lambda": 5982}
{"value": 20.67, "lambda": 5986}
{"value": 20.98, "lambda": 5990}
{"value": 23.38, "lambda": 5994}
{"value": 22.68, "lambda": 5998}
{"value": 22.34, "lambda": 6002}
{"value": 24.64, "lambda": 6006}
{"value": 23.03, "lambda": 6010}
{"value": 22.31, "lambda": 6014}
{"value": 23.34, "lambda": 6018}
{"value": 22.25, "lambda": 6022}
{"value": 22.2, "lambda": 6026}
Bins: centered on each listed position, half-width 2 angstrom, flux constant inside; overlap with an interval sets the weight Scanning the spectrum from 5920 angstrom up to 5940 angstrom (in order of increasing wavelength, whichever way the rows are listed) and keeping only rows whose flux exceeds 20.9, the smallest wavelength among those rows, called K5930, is 5938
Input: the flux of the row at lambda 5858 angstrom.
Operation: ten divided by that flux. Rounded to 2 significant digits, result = 0.52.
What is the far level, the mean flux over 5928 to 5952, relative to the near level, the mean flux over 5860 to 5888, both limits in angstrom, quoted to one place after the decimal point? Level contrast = 1.2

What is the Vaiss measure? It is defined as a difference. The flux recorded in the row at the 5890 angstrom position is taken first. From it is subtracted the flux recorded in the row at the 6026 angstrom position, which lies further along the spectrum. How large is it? -18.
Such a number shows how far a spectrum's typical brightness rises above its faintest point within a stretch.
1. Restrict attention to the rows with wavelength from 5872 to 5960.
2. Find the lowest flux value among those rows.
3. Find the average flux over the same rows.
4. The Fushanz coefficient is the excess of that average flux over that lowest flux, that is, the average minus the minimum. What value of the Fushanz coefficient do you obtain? 12.2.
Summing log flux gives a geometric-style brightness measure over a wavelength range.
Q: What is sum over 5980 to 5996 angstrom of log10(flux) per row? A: 5.3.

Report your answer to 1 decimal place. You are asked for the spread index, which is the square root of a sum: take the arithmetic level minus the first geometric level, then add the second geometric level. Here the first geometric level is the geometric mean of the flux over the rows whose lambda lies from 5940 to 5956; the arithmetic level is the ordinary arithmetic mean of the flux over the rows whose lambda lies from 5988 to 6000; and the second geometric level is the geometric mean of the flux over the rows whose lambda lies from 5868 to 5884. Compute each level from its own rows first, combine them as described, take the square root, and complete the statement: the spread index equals 4.4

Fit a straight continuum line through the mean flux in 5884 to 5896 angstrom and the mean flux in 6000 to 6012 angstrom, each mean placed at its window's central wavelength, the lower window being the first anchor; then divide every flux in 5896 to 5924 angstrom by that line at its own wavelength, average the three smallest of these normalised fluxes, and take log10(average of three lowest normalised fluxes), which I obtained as 0.15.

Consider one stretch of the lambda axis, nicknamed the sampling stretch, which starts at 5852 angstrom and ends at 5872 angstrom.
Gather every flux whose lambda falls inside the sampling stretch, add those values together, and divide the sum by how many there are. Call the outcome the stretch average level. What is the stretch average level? 19.6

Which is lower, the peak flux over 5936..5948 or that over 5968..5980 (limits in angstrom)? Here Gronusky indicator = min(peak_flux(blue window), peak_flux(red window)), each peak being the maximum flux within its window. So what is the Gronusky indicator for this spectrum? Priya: 21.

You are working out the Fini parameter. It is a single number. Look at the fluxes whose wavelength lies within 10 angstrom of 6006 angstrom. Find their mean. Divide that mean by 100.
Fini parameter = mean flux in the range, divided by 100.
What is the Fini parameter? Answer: 0.230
